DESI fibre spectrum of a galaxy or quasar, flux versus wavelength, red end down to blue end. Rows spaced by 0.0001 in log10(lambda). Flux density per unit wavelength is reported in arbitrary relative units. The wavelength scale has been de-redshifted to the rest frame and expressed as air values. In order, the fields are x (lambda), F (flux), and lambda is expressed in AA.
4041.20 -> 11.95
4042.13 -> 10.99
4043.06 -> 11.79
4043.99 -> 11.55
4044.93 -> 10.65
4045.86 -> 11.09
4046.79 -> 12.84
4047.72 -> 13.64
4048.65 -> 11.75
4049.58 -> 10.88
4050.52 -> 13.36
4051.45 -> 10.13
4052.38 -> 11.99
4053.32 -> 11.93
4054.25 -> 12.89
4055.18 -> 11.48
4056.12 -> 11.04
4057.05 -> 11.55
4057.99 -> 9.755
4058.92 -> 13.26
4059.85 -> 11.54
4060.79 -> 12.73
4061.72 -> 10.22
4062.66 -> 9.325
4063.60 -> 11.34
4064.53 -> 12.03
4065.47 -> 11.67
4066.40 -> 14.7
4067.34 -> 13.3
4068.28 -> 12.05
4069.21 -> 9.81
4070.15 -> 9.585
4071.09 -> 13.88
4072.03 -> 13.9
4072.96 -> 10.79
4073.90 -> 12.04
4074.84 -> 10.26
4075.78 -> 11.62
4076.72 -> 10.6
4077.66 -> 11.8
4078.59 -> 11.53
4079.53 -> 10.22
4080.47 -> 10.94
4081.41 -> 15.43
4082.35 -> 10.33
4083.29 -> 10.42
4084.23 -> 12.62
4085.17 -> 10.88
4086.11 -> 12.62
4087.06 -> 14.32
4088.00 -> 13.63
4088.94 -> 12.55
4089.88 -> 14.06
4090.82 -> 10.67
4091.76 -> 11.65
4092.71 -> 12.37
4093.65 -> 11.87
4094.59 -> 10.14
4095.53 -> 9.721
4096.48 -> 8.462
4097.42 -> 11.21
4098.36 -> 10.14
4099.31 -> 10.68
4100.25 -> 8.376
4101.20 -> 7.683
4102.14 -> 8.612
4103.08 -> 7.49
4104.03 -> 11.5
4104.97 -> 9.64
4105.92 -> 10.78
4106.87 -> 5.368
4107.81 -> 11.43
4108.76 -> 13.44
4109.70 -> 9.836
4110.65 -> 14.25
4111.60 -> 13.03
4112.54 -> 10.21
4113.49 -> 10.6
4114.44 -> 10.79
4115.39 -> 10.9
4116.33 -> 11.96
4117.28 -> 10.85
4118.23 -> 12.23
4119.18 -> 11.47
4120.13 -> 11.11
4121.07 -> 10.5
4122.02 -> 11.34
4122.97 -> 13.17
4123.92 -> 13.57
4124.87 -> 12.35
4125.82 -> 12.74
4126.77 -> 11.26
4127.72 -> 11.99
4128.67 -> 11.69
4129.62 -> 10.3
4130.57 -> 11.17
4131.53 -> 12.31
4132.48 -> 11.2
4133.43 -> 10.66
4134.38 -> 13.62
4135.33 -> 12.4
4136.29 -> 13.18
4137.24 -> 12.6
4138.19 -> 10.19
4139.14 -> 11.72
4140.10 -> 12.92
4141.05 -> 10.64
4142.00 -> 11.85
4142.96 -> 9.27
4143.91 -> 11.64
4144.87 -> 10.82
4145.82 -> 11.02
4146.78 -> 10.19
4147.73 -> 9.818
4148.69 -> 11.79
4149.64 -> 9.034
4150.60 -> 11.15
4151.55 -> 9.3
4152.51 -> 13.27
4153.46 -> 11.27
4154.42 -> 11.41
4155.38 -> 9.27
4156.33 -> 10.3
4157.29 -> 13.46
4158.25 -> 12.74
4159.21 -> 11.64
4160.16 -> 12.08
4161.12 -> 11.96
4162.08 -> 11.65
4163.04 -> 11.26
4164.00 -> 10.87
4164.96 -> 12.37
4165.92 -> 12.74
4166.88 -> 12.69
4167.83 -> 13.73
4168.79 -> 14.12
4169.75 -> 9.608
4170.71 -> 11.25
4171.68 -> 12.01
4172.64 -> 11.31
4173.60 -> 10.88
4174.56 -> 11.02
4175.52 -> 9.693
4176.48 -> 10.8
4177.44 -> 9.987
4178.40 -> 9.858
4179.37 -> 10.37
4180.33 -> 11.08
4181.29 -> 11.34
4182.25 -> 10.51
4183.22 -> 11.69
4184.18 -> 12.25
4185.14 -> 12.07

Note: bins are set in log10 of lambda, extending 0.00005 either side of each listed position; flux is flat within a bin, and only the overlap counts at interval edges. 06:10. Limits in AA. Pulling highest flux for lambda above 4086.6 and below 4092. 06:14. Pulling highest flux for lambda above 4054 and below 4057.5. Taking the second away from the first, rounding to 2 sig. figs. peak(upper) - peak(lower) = 1.4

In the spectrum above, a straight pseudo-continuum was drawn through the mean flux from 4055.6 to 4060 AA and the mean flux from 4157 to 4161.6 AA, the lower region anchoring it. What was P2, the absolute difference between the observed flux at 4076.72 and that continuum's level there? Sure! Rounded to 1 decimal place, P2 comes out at 1.0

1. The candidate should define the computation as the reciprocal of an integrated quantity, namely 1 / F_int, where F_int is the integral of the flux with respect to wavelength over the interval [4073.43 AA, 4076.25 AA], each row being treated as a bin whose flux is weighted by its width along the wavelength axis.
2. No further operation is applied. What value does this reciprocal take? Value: 0.0314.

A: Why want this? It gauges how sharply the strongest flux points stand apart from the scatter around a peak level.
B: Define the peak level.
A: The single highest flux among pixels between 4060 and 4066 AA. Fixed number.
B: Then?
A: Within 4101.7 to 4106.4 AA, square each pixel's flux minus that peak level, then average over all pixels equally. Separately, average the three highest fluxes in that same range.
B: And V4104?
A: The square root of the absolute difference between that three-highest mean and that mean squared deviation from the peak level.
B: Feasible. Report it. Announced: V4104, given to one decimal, 1.1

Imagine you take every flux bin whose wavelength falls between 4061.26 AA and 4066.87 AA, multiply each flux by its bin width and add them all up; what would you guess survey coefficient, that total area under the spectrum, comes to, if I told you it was 64.8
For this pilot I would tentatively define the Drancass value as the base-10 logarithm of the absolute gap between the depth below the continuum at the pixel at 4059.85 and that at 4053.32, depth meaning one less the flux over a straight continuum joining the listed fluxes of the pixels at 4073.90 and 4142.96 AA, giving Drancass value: -1.9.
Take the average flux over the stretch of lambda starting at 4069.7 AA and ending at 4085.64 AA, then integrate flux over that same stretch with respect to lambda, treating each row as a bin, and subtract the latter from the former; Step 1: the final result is -173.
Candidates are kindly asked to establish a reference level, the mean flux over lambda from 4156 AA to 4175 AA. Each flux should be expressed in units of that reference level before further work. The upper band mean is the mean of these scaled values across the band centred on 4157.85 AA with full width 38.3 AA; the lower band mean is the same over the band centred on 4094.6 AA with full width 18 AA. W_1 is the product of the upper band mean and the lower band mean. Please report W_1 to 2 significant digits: 0.87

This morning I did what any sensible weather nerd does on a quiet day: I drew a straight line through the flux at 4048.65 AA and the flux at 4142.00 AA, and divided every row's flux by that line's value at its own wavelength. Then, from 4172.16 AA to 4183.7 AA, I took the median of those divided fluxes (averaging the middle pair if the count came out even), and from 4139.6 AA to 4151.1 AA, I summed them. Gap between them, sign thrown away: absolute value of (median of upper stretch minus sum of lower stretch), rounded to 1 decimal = 10.1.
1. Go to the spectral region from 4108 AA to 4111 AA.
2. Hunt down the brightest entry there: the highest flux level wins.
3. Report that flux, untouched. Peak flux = 14.25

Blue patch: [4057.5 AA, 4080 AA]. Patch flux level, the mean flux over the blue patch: 11.6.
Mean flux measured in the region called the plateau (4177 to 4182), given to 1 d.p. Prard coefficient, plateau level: 10.5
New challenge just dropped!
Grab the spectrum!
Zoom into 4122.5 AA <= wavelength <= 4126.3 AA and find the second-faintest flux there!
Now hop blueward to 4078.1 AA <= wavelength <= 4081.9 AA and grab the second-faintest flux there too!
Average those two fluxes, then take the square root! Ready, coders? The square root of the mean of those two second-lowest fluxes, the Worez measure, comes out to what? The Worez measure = 3.44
